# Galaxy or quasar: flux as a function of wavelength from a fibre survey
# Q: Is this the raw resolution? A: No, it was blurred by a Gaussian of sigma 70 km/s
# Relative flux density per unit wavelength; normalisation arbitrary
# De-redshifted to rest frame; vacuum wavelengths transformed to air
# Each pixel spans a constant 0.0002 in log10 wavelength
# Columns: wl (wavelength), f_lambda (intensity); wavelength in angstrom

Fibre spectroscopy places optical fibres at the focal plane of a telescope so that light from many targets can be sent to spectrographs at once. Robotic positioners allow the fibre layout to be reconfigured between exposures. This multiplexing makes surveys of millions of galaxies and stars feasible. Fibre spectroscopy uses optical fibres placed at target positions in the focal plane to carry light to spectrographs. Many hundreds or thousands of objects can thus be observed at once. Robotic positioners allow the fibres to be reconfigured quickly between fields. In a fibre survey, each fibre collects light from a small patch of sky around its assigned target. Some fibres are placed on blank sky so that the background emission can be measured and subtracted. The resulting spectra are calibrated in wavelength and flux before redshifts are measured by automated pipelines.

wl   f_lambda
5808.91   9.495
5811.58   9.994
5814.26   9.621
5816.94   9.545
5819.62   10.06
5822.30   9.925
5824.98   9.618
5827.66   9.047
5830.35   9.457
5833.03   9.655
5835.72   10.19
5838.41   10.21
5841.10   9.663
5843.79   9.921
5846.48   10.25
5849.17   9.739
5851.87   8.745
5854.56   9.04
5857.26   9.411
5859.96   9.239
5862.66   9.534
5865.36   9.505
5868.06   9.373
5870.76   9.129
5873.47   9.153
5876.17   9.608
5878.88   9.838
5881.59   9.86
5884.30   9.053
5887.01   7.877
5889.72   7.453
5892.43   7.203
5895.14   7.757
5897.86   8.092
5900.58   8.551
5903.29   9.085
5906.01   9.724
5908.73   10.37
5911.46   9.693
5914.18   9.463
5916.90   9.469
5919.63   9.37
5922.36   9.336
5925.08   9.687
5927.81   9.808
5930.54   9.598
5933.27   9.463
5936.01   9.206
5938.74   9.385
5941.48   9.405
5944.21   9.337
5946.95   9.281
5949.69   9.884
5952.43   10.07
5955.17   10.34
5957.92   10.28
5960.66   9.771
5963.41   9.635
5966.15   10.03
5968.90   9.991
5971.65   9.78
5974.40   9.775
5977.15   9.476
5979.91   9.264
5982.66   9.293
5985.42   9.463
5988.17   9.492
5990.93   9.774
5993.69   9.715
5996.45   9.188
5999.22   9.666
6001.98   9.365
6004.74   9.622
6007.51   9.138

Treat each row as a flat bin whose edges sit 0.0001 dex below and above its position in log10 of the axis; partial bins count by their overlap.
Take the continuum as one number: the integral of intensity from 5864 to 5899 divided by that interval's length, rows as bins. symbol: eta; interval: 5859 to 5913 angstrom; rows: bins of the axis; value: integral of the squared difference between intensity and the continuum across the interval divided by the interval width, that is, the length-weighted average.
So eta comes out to 0.81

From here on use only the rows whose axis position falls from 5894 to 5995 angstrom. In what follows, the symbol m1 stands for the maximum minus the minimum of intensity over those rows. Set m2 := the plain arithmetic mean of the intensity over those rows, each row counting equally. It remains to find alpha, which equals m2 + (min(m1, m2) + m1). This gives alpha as 14.7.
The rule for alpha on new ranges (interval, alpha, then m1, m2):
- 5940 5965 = 11.9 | 1.1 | 9.78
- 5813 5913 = 15.6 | 3.2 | 9.30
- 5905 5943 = 11.9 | 1.2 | 9.57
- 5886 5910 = 14.8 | 3.2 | 8.46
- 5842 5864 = 12.5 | 1.5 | 9.48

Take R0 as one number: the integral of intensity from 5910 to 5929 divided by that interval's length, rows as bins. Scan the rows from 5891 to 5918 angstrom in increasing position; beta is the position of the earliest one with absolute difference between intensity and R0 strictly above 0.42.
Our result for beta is 5892.43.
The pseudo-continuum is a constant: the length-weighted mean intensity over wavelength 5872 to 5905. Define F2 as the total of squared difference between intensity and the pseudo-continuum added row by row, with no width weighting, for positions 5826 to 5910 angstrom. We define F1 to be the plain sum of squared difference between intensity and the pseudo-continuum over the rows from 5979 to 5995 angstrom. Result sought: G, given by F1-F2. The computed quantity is -26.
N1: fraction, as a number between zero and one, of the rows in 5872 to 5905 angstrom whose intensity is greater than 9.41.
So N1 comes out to 0.25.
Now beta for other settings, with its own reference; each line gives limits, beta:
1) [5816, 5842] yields 5819.62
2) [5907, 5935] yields 5908.73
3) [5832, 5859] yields 5835.72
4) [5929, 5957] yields 5952.43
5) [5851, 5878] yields 5851.87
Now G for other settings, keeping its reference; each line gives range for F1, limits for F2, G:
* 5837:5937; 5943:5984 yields 14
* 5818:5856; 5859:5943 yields -7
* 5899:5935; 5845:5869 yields 5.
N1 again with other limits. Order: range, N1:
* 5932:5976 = 0.69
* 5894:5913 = 0.43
